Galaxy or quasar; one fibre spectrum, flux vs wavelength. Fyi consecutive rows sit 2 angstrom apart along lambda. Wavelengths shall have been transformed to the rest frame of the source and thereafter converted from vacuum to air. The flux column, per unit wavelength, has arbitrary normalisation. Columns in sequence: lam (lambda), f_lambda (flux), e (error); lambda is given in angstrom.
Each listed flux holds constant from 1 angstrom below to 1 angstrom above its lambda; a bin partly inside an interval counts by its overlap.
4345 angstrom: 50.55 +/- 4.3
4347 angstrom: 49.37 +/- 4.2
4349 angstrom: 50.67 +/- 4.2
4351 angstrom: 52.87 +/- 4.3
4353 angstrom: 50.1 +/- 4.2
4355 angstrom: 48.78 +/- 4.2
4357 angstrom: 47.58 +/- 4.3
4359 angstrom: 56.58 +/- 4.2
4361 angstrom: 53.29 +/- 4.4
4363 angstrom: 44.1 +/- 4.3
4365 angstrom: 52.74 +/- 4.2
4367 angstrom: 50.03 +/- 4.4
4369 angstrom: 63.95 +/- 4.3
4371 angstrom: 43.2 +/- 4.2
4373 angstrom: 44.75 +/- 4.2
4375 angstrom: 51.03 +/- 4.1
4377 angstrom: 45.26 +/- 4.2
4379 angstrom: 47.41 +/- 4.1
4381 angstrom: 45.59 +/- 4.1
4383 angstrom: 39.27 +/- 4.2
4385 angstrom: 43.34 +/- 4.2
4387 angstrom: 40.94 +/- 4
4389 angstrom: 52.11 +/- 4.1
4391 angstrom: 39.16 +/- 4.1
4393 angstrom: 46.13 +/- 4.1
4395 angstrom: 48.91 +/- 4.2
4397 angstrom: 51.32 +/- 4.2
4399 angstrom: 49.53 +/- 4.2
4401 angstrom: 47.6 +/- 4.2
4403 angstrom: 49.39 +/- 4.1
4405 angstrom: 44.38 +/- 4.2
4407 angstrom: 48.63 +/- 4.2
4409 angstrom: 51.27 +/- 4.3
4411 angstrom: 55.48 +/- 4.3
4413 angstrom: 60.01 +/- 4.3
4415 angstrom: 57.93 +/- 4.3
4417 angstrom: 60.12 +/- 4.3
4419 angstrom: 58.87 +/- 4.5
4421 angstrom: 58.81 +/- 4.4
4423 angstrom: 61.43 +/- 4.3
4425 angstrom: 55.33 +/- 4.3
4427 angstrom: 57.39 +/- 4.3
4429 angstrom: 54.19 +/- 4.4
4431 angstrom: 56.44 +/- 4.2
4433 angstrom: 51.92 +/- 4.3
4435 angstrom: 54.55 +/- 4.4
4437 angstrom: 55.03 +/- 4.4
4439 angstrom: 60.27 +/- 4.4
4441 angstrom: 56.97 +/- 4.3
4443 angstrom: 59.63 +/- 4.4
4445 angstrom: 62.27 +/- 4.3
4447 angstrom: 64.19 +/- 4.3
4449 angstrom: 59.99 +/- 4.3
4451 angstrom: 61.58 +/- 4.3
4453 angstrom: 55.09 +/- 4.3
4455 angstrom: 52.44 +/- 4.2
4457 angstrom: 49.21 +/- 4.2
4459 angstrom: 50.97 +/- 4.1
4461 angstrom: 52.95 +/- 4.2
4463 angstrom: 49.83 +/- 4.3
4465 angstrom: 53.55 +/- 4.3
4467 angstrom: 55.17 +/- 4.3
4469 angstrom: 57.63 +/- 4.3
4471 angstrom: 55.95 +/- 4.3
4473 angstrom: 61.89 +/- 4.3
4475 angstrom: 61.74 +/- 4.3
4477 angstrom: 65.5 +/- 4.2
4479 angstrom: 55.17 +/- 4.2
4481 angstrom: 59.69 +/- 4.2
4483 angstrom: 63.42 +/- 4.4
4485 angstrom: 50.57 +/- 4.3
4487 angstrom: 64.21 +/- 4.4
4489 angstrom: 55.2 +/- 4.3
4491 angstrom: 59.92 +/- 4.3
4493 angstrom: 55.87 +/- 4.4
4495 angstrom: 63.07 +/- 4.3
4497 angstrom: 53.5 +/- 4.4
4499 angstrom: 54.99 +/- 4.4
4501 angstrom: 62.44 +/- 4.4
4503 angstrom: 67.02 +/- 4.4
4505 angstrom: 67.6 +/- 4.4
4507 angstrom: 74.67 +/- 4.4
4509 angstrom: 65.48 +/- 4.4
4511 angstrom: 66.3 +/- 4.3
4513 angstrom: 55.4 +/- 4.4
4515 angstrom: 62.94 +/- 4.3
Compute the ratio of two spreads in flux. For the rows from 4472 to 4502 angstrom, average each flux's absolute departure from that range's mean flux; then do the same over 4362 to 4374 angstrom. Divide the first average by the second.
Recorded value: 0.68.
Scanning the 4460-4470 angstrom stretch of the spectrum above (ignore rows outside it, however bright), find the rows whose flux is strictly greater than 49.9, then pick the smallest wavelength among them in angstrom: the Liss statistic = 4461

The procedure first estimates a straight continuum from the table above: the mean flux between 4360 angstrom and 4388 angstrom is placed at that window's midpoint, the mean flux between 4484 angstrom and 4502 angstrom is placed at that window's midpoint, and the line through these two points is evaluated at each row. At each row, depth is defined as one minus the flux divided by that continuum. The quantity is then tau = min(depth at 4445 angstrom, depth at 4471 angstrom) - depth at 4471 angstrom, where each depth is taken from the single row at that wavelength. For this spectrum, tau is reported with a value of -0.16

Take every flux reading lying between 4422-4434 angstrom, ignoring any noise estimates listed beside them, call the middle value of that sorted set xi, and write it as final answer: 56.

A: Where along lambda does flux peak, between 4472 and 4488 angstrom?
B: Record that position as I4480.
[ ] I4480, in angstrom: 4477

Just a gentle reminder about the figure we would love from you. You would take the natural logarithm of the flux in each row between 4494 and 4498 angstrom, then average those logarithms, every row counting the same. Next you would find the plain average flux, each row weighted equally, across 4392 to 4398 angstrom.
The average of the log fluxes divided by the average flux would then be 0.083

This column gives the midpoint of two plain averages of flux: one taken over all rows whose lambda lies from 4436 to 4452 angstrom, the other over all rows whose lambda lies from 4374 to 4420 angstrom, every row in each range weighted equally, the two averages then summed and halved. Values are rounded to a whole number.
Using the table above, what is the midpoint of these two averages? 55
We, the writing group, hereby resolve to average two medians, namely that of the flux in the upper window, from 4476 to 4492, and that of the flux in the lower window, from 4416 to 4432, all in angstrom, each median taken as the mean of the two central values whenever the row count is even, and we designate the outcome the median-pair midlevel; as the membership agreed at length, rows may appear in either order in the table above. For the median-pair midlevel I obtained 59.0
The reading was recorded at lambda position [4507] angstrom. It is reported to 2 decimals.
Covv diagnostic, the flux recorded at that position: 74.67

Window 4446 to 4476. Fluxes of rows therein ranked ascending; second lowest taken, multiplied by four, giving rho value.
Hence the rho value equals 199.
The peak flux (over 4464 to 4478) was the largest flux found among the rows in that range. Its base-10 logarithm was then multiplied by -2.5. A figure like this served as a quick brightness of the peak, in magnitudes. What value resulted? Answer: -4.54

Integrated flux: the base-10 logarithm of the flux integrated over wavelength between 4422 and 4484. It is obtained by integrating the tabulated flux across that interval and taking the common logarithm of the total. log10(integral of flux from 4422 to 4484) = 3.55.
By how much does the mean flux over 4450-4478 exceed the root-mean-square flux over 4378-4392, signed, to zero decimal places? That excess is 12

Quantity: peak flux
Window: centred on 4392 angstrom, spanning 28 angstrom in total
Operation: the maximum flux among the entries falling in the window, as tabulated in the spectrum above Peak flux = 52.11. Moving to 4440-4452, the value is 64.19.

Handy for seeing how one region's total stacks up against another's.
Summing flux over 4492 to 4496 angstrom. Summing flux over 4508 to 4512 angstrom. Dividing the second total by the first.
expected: 1.11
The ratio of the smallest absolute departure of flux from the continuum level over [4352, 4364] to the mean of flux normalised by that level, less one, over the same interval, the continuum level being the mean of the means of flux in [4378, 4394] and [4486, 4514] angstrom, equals -4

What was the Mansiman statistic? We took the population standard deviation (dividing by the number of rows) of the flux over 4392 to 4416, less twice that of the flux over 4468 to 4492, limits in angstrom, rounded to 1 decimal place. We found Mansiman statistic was -4.0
